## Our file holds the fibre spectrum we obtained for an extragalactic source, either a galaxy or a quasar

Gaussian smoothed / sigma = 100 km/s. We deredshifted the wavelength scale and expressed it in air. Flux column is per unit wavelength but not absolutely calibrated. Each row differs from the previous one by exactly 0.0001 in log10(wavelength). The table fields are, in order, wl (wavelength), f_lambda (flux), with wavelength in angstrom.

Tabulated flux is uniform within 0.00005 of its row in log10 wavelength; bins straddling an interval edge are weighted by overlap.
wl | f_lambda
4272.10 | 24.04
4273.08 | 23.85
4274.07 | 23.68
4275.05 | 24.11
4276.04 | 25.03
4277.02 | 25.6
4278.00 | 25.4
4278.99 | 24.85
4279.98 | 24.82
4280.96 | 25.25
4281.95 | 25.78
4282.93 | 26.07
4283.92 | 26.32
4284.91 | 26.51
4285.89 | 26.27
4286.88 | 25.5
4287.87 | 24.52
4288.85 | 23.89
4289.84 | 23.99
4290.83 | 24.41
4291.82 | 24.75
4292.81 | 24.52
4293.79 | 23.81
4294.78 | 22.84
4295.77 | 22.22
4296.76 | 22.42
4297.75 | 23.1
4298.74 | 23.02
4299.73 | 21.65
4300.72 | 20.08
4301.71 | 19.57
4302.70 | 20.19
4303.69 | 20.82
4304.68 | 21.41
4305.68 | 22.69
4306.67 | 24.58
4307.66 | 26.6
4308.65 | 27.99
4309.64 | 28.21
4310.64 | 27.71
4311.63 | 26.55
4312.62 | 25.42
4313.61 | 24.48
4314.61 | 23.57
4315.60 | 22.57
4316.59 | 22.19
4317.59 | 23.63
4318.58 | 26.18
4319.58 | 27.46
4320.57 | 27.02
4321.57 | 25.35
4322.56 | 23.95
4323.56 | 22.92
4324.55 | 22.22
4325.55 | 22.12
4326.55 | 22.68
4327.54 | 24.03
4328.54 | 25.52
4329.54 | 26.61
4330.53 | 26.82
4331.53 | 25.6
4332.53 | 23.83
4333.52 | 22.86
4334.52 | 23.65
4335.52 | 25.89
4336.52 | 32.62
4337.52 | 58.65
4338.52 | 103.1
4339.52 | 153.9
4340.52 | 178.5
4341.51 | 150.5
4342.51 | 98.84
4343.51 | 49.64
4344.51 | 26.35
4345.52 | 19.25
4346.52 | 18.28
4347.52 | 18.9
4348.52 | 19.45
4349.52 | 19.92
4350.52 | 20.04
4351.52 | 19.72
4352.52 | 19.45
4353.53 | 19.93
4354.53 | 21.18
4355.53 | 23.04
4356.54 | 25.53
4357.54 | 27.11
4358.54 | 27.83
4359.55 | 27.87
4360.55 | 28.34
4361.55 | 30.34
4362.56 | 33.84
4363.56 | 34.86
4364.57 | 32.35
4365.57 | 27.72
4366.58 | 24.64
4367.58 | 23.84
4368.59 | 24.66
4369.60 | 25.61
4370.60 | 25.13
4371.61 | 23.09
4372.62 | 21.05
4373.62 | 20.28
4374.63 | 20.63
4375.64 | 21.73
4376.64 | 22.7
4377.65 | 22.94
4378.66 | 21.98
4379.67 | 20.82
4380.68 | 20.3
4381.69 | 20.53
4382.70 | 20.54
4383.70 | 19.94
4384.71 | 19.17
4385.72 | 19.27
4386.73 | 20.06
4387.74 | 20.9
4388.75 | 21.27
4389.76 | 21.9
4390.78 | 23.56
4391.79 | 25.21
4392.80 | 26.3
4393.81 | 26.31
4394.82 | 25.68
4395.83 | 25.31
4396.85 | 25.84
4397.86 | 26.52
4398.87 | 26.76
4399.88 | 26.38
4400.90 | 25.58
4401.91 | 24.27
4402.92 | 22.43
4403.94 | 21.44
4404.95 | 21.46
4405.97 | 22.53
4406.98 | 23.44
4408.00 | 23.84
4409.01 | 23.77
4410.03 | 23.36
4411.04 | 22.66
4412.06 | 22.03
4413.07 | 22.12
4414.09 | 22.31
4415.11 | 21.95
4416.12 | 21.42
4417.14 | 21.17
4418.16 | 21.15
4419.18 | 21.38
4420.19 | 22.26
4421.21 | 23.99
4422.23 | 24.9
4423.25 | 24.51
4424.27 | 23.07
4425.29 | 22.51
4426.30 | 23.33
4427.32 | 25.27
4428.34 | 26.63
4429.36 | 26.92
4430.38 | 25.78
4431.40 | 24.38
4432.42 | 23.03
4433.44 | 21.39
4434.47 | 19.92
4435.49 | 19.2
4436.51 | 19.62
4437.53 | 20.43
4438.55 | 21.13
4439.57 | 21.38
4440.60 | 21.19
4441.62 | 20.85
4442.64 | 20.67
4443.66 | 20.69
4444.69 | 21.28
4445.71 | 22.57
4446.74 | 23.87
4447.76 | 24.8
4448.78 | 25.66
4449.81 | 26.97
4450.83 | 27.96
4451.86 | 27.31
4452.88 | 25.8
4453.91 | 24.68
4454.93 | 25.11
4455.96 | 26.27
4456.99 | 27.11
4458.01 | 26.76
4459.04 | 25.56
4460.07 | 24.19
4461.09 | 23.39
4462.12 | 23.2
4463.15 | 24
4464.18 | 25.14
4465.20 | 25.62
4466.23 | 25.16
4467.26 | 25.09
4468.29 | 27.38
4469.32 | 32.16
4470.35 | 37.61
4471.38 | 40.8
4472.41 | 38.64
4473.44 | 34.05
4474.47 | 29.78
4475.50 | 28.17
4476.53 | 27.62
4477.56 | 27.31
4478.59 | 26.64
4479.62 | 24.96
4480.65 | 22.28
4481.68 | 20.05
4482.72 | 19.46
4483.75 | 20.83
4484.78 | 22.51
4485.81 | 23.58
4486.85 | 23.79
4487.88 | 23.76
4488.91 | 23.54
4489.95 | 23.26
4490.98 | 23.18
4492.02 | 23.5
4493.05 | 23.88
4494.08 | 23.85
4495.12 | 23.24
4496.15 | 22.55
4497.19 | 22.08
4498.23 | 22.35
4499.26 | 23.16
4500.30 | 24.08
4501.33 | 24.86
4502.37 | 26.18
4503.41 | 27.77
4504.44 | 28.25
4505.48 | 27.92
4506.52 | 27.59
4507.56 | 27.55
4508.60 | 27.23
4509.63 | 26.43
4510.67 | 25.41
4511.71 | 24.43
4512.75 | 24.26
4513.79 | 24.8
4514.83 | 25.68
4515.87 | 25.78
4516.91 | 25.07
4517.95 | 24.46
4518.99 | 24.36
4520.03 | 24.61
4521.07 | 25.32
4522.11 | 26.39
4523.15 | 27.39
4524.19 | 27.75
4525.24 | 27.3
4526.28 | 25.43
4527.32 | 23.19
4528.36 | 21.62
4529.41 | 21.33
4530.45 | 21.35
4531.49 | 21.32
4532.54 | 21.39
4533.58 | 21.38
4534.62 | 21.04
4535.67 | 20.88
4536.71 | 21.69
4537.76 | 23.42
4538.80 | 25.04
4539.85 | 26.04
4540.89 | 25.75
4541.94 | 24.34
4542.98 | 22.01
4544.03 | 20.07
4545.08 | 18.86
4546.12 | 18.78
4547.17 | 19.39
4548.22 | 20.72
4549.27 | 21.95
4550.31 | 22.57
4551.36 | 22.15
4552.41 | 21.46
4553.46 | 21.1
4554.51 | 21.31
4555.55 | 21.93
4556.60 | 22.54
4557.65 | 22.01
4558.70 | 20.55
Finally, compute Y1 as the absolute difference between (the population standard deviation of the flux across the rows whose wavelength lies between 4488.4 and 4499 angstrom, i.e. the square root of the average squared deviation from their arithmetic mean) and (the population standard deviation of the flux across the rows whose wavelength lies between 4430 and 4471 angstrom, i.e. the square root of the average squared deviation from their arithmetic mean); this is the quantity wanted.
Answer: 2.9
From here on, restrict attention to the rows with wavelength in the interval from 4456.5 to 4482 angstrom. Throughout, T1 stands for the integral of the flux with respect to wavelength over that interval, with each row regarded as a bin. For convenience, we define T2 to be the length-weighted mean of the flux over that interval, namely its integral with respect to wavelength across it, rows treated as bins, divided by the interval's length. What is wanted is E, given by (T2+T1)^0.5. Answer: 27.1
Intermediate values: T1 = 708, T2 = 28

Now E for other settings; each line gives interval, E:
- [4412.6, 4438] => 24.5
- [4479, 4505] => 25.2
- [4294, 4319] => 24.8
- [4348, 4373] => 25.5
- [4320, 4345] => 36.0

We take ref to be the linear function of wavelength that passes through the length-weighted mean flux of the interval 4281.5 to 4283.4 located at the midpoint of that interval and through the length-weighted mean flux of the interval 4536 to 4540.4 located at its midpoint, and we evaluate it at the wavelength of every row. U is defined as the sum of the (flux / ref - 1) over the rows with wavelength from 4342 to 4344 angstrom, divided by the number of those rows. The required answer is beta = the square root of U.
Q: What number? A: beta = 1.38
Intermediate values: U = 1.91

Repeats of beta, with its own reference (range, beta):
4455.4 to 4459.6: 0.27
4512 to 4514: 0.13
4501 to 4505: 0.32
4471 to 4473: 0.79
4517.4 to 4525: 0.26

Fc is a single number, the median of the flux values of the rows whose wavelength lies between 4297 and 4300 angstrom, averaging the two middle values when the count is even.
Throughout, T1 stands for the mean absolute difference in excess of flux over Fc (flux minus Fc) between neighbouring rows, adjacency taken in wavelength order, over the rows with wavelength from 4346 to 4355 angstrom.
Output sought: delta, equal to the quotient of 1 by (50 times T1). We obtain 0.039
